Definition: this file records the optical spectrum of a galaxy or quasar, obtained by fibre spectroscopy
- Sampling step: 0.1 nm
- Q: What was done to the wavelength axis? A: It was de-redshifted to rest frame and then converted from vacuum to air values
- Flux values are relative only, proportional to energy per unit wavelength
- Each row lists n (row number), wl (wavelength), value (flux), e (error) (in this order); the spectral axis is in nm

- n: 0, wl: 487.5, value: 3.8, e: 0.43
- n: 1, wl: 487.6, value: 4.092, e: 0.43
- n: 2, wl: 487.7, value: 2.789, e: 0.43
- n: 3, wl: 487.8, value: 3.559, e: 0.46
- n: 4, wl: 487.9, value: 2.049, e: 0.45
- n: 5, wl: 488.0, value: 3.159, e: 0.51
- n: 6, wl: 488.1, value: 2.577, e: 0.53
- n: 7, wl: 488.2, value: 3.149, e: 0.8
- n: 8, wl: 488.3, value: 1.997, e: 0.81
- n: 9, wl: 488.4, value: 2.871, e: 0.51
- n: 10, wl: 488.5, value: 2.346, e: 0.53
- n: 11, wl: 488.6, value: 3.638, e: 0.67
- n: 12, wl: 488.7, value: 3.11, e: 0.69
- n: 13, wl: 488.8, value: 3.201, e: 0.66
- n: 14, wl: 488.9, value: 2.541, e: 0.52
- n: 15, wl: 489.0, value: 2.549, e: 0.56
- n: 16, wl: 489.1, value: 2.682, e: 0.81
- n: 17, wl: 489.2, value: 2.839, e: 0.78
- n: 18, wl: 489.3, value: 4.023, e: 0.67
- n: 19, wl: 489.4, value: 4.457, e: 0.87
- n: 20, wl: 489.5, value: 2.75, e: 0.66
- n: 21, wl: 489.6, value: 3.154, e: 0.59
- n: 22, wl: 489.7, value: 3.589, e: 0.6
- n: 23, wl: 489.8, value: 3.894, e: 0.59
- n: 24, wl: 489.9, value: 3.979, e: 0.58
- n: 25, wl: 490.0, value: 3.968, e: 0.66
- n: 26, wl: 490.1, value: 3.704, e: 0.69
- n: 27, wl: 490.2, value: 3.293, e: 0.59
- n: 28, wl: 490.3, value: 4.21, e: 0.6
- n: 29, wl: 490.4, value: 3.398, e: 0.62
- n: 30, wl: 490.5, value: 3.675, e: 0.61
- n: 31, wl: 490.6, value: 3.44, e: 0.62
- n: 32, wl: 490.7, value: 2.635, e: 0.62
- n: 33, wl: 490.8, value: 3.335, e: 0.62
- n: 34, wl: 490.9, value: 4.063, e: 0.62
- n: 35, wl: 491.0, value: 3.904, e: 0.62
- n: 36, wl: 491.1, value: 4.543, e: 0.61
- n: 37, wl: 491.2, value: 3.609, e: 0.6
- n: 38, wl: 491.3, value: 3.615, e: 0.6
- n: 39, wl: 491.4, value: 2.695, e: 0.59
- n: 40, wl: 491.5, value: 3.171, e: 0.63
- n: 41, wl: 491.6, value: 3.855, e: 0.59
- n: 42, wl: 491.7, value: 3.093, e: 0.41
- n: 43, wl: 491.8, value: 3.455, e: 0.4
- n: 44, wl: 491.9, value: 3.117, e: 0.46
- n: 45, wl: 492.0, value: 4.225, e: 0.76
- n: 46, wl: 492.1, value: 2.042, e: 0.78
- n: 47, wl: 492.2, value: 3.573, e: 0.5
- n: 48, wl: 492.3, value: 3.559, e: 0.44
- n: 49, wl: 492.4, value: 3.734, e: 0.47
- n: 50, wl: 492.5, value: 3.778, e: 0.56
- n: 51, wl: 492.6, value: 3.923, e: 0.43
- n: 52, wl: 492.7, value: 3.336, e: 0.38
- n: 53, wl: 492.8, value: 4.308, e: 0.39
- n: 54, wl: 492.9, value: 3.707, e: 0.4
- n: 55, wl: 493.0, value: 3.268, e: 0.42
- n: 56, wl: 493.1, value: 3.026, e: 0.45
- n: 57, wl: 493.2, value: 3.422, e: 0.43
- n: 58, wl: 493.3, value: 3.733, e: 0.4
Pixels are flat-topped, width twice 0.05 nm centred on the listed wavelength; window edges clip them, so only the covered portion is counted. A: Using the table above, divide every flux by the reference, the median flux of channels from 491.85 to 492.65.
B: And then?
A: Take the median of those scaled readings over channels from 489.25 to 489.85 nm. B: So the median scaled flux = 1.02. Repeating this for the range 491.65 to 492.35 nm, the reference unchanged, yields 0.95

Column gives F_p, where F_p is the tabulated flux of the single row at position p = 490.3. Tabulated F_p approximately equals 4.21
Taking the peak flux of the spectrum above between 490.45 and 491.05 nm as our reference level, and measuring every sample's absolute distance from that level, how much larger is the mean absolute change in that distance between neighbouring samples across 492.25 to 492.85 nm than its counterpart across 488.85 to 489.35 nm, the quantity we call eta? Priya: -0.1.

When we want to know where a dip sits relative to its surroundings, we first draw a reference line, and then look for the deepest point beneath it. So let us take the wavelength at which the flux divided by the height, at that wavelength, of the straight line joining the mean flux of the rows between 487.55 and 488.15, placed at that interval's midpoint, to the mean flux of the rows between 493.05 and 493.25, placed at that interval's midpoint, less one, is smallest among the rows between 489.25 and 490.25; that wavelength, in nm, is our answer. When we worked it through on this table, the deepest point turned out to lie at 489.5 nm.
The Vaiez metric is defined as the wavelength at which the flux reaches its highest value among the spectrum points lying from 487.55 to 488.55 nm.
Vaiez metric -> 487.6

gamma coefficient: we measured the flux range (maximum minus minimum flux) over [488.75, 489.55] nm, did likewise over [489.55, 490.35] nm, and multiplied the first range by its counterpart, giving 2.0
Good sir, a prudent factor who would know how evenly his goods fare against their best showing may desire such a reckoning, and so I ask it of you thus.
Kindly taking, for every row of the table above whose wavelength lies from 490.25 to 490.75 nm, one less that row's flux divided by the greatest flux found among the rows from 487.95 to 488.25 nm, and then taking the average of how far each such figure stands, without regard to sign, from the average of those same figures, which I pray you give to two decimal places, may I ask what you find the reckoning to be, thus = 0.12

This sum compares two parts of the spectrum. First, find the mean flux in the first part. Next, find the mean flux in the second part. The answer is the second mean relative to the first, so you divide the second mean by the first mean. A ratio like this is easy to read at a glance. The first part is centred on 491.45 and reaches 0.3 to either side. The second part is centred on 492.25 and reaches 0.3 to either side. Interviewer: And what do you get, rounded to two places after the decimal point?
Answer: 1.04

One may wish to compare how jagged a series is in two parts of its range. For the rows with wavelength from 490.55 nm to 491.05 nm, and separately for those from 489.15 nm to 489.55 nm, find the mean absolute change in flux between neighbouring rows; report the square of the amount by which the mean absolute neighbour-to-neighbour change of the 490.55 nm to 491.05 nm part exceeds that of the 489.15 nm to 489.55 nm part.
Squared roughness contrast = 0.260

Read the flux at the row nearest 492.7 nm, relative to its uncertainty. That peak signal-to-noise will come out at 9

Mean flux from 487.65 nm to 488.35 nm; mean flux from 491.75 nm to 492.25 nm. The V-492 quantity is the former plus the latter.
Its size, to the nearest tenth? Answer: 6.0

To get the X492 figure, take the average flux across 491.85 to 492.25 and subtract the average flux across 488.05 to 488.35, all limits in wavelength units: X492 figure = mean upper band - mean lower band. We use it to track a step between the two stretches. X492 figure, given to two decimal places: 0.66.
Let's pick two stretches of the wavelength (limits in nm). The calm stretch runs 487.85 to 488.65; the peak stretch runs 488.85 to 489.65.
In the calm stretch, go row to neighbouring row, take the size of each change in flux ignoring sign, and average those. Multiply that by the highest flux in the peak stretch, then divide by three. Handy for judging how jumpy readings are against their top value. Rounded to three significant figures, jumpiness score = 1.30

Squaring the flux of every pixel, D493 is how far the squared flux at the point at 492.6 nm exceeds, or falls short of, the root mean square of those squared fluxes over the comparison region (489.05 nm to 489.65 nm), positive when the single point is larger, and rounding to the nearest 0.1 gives 2.9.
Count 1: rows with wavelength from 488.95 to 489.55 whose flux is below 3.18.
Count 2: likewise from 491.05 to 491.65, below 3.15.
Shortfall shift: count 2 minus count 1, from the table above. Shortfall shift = -3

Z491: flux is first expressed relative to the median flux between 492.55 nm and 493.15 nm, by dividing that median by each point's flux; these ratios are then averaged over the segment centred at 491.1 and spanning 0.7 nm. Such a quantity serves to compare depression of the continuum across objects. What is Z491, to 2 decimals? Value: 0.98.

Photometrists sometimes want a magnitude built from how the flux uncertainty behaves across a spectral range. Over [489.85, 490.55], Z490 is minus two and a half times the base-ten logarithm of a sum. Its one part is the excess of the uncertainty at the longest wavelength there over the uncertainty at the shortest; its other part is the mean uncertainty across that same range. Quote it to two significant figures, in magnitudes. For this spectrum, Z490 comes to 0.47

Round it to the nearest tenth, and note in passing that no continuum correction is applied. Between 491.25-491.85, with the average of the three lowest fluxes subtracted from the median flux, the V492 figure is 0.3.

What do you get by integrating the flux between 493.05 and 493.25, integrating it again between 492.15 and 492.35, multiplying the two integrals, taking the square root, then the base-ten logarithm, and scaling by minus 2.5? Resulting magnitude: 0.42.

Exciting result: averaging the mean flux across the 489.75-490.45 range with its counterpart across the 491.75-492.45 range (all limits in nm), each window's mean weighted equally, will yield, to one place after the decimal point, 3.6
